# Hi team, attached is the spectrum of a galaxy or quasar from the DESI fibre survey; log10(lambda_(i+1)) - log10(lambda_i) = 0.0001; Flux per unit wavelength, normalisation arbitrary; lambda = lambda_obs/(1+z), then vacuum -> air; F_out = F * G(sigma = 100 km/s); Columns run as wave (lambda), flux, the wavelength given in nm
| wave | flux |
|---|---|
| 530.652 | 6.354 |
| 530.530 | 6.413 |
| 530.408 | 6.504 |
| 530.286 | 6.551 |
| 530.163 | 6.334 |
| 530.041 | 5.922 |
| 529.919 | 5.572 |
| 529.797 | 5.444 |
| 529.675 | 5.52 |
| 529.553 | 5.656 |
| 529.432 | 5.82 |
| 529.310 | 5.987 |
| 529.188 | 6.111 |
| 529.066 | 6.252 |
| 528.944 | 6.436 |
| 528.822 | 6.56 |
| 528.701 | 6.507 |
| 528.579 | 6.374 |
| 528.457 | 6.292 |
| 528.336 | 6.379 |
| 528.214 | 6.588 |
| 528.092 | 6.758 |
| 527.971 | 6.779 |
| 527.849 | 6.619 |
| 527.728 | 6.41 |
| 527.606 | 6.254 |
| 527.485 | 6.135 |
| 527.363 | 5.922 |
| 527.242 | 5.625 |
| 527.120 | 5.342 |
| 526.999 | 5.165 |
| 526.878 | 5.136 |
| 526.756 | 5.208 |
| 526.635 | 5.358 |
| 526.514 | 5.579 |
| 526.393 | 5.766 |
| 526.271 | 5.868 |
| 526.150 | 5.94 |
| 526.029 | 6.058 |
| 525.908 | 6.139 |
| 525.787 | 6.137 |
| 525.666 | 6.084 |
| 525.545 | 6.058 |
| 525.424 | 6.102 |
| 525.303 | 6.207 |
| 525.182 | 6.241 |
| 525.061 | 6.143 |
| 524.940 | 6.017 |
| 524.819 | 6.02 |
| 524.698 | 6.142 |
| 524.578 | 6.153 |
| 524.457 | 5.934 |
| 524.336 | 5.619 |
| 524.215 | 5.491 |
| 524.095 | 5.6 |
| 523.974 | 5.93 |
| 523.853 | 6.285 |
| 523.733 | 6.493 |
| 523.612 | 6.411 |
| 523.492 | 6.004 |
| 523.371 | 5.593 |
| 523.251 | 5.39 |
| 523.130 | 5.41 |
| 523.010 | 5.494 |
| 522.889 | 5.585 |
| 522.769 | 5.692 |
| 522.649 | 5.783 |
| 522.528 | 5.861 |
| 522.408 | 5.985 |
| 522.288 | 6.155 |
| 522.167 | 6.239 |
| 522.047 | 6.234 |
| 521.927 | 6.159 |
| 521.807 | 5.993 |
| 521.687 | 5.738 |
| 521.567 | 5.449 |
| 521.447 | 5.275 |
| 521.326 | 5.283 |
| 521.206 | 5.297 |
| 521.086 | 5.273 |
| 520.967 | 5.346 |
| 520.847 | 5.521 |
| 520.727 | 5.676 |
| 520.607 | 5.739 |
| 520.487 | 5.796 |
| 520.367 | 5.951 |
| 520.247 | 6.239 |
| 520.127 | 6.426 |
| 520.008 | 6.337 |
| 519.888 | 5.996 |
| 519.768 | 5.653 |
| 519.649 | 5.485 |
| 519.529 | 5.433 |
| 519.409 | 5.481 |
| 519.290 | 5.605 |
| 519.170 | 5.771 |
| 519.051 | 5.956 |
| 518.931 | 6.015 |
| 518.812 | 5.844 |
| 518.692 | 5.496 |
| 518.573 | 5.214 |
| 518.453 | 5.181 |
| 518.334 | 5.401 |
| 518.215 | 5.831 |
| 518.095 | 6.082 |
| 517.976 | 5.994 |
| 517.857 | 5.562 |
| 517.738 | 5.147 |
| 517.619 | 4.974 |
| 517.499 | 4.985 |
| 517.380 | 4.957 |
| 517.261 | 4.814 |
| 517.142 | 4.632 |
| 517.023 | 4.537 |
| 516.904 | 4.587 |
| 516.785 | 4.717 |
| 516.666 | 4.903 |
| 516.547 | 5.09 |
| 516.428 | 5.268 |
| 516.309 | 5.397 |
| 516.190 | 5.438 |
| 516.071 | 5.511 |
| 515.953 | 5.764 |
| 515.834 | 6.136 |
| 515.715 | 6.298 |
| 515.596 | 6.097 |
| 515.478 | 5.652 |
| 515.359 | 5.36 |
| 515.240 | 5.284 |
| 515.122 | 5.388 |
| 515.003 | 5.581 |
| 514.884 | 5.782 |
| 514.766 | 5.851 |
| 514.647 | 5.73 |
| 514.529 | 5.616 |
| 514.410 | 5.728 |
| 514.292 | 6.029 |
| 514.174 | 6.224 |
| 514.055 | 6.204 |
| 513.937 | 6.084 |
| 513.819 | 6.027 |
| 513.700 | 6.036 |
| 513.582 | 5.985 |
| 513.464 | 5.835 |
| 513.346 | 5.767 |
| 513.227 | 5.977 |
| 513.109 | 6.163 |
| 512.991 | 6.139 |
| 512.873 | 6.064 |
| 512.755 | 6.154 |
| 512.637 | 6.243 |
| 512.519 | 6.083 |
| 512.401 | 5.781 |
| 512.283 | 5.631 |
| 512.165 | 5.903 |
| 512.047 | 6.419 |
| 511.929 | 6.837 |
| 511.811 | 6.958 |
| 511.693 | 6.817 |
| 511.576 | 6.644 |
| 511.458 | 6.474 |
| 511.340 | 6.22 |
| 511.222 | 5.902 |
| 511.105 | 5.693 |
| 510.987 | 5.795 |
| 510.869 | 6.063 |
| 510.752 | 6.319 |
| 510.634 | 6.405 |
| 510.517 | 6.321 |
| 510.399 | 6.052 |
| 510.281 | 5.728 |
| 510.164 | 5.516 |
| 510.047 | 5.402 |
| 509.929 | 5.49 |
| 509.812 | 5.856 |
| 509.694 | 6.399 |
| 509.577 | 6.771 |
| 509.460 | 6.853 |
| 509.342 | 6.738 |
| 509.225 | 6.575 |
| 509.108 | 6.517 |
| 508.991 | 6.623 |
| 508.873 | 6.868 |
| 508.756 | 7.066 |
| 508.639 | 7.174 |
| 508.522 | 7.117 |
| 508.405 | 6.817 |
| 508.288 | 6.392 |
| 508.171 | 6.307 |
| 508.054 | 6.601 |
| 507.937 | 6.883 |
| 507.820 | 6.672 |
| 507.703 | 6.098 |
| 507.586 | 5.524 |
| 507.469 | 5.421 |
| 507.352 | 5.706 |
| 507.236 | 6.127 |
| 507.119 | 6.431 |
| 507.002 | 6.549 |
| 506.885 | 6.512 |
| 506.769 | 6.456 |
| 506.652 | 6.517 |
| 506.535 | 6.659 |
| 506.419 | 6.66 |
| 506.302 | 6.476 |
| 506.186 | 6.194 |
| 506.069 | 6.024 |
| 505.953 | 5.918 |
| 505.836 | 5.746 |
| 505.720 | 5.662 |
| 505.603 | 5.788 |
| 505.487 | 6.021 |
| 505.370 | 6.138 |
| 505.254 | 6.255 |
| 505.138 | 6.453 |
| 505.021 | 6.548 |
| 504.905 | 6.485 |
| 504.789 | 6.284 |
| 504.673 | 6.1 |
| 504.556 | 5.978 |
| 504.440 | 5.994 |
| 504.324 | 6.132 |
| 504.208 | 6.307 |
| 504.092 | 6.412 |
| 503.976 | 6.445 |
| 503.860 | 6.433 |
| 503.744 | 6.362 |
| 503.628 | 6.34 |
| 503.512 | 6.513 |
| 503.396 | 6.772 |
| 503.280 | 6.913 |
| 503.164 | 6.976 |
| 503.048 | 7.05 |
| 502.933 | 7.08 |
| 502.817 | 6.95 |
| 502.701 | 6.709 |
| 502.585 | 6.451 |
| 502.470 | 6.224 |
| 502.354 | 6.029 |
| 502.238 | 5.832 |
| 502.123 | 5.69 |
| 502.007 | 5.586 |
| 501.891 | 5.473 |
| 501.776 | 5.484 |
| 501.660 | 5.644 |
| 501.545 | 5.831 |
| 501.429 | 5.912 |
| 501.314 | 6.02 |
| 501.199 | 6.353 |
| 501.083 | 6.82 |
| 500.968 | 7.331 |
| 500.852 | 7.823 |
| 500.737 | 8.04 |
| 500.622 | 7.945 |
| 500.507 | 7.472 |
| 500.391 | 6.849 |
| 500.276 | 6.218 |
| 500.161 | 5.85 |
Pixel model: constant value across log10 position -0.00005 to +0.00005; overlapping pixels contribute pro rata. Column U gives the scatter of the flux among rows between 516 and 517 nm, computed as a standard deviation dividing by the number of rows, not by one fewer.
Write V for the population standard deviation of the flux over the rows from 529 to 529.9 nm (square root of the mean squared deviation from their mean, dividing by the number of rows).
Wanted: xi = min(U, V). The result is 0.28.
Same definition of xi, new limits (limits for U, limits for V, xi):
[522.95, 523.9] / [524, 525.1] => 0.25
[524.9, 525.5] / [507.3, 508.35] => 0.08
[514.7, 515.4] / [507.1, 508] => 0.22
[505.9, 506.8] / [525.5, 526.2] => 0.07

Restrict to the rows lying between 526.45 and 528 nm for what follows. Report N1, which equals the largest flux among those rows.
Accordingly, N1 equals 6.779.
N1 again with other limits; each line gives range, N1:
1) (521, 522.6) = 6.239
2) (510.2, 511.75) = 6.817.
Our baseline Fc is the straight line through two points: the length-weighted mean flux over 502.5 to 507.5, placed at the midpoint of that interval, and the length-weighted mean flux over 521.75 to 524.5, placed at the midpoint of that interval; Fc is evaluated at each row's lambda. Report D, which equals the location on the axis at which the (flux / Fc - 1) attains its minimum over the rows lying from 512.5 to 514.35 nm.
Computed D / 513.346 nm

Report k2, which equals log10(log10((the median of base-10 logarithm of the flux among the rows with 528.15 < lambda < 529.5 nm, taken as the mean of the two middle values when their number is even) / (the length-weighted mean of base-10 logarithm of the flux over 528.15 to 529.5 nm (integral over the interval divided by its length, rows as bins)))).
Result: -2.53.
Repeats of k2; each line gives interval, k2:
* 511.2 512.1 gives -3.45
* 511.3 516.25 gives -2.75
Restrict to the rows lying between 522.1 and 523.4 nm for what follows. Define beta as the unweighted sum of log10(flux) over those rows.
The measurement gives 8.3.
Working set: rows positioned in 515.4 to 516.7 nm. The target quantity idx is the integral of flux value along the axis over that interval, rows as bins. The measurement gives 7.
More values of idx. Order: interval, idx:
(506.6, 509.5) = 19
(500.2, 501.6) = 10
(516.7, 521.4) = 26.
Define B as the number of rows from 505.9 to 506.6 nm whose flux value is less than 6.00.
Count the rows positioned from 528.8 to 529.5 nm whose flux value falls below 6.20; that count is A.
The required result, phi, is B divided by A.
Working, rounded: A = 3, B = 1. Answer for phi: 0.3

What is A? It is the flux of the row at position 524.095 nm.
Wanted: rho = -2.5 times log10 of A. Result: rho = -1.87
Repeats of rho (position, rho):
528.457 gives -2.00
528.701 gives -2.03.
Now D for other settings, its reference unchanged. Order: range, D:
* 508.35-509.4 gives 509.108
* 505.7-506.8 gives 505.720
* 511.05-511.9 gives 511.105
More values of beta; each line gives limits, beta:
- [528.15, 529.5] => 8.8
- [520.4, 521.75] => 8.1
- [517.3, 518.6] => 8.0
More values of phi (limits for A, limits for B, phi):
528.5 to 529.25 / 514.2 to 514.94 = 5.0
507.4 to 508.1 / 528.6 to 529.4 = 0.3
